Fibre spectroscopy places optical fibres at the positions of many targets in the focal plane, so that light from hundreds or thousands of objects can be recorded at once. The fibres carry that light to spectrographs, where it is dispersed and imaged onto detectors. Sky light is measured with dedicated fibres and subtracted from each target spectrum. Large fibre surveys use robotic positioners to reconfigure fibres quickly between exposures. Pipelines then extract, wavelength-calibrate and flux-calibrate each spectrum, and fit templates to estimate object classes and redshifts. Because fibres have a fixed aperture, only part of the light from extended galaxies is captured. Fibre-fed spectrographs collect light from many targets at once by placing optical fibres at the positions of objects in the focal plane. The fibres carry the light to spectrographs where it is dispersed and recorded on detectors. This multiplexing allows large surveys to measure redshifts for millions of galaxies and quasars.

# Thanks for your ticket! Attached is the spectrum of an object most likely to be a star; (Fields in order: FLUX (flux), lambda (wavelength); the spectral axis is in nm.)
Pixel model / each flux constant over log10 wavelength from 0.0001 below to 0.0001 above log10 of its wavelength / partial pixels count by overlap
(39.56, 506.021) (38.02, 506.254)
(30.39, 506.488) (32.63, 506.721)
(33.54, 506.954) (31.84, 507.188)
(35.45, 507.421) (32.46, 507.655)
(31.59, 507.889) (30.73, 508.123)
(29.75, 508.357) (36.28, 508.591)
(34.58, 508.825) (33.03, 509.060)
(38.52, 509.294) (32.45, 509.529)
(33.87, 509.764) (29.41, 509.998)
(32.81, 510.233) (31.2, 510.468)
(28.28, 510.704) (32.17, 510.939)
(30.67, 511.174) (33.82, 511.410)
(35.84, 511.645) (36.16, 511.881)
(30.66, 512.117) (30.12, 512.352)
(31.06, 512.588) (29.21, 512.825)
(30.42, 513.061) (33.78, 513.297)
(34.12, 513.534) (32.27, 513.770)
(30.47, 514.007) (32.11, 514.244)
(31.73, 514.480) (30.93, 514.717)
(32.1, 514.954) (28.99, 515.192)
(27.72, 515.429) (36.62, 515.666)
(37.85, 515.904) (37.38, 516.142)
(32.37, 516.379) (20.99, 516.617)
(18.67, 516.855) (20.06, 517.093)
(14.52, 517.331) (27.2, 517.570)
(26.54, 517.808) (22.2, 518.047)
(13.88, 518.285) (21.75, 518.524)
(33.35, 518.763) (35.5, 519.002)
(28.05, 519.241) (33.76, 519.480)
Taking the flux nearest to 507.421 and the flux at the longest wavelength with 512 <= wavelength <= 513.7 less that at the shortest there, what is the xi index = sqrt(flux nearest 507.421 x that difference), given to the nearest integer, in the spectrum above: 11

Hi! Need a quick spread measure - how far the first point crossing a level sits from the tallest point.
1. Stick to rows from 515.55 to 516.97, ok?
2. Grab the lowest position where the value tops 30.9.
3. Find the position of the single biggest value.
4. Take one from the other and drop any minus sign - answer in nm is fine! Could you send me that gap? 0.24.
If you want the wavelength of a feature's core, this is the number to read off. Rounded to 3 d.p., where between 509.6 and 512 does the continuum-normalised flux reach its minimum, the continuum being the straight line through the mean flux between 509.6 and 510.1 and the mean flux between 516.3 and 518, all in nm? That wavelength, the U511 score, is 510.704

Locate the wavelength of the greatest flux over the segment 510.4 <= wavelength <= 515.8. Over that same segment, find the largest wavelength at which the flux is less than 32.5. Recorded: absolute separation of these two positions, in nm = 0.24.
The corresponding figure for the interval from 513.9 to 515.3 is 0.95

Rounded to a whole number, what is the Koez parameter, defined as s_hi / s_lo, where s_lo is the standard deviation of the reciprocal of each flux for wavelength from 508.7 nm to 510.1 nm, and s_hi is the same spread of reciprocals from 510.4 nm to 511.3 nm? 1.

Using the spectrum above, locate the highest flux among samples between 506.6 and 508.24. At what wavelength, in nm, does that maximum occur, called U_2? 507.421 nm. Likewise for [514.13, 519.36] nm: 515.904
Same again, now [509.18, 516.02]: 509.294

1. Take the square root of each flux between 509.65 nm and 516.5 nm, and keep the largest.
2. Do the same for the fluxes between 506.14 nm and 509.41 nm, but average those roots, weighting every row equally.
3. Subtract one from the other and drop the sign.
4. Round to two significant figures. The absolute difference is 0.37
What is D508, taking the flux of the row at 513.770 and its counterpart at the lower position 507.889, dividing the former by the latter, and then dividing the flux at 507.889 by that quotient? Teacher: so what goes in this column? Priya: 31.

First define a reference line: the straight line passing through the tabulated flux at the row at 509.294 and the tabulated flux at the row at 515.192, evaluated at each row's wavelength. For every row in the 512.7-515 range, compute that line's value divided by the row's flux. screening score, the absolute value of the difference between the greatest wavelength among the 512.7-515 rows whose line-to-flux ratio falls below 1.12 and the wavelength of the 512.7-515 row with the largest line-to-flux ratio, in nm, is 2.13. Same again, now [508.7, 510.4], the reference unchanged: 0.23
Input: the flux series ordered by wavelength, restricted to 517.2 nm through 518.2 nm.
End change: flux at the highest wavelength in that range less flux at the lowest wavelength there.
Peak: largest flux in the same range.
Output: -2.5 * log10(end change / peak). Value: 1.4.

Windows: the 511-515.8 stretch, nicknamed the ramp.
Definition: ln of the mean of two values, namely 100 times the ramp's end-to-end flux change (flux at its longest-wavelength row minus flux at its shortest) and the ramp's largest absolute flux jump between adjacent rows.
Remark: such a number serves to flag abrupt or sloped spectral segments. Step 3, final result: 5.7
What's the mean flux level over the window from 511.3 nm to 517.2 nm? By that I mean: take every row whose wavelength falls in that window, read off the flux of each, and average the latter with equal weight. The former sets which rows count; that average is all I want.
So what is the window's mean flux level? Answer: 31.0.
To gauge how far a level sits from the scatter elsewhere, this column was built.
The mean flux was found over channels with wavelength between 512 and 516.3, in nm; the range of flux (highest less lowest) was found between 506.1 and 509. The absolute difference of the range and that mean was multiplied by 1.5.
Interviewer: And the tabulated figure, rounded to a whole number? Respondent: 36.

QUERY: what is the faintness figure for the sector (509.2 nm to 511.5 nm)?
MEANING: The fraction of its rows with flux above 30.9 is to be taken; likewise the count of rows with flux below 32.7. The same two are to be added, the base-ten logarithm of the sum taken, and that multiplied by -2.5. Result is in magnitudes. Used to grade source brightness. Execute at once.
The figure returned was -2.07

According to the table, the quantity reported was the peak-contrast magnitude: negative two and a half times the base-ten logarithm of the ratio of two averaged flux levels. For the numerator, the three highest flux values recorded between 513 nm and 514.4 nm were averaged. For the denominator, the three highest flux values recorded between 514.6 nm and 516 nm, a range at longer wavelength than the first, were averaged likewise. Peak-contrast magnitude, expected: 0.07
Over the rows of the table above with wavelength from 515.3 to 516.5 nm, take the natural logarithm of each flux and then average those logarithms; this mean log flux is 3.53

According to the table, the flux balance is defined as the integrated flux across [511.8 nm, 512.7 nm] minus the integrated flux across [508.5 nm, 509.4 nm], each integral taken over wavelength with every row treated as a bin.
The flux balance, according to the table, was -3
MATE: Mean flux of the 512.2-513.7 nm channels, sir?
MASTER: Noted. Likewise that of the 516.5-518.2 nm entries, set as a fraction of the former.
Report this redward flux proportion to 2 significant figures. 0.68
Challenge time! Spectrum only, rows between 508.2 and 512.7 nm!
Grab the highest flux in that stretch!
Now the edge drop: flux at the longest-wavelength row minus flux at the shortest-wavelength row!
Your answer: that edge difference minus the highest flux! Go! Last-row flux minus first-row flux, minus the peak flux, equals -37.2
